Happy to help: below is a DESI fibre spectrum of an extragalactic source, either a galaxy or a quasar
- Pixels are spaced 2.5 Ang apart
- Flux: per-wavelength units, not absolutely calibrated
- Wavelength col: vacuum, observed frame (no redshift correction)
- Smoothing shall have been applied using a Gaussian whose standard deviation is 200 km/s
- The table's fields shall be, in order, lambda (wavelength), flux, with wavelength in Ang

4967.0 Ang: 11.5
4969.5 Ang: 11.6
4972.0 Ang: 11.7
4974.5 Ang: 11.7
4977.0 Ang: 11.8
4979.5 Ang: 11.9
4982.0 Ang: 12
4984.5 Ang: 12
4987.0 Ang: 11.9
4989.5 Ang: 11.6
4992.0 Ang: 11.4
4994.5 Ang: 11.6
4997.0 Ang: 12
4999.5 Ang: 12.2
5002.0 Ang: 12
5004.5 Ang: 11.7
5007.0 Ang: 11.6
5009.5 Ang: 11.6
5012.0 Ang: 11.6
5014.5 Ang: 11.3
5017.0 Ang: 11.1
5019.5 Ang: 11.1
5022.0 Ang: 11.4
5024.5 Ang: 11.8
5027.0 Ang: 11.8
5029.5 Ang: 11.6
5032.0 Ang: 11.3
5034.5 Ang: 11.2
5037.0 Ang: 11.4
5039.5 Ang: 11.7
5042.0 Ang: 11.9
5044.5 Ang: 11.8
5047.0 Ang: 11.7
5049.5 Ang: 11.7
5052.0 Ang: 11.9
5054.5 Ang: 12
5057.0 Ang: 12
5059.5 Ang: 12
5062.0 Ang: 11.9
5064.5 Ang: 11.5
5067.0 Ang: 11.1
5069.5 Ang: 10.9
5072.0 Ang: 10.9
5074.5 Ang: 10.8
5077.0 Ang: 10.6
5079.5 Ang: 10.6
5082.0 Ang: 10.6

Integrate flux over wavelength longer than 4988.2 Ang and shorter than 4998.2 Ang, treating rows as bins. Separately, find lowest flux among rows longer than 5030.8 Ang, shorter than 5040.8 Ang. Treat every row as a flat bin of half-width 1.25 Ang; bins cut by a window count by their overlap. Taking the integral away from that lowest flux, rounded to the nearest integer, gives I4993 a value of -105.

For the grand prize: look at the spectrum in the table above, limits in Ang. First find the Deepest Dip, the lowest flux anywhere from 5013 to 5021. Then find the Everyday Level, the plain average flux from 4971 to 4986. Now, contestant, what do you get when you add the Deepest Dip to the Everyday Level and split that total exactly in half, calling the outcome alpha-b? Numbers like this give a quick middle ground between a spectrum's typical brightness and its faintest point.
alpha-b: 11.5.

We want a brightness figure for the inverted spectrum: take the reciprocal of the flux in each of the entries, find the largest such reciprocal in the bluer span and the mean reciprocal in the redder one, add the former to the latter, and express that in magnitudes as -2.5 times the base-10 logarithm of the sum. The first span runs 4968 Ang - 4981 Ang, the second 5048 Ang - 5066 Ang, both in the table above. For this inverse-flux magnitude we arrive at 1.92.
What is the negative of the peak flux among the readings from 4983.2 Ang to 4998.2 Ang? -12.0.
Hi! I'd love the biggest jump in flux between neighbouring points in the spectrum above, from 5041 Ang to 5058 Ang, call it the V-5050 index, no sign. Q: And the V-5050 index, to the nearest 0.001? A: 0.200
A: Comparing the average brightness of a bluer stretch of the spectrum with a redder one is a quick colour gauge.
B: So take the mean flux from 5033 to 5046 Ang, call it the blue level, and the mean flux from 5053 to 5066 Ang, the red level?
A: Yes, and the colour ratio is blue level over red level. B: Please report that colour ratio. 0.98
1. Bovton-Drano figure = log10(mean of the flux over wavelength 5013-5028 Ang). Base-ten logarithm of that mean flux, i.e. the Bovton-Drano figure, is 1.06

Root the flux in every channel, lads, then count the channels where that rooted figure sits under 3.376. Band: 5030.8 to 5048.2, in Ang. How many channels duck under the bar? 2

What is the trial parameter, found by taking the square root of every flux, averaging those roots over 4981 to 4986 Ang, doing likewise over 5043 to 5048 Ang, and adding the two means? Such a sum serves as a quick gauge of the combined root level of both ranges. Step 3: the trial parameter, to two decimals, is 6.89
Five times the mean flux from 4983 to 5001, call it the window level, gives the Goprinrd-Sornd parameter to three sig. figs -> 59.1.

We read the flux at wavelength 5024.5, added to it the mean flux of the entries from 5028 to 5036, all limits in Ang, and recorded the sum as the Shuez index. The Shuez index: 23.2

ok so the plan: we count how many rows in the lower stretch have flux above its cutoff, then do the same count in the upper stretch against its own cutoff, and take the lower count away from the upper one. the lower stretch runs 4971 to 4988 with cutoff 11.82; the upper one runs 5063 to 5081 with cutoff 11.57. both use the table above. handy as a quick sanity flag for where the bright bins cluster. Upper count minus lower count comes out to -4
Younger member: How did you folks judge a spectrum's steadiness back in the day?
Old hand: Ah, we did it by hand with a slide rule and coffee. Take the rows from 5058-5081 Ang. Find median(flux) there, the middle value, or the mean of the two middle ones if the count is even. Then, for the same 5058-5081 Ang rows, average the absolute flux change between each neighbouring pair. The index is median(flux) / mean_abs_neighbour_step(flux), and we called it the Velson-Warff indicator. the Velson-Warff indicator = 62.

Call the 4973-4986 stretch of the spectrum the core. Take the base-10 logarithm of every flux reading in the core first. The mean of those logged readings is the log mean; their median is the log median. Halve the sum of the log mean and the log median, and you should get 1.08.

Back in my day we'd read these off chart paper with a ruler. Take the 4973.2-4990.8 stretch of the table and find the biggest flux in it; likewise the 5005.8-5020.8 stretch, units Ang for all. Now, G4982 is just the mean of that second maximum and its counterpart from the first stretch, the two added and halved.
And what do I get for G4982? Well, 11.8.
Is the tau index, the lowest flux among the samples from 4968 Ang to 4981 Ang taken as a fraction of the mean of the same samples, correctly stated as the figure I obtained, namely 0.988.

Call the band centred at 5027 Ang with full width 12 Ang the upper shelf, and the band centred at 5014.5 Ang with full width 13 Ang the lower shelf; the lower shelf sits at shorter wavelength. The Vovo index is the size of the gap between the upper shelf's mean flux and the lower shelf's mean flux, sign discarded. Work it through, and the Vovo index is 0.24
